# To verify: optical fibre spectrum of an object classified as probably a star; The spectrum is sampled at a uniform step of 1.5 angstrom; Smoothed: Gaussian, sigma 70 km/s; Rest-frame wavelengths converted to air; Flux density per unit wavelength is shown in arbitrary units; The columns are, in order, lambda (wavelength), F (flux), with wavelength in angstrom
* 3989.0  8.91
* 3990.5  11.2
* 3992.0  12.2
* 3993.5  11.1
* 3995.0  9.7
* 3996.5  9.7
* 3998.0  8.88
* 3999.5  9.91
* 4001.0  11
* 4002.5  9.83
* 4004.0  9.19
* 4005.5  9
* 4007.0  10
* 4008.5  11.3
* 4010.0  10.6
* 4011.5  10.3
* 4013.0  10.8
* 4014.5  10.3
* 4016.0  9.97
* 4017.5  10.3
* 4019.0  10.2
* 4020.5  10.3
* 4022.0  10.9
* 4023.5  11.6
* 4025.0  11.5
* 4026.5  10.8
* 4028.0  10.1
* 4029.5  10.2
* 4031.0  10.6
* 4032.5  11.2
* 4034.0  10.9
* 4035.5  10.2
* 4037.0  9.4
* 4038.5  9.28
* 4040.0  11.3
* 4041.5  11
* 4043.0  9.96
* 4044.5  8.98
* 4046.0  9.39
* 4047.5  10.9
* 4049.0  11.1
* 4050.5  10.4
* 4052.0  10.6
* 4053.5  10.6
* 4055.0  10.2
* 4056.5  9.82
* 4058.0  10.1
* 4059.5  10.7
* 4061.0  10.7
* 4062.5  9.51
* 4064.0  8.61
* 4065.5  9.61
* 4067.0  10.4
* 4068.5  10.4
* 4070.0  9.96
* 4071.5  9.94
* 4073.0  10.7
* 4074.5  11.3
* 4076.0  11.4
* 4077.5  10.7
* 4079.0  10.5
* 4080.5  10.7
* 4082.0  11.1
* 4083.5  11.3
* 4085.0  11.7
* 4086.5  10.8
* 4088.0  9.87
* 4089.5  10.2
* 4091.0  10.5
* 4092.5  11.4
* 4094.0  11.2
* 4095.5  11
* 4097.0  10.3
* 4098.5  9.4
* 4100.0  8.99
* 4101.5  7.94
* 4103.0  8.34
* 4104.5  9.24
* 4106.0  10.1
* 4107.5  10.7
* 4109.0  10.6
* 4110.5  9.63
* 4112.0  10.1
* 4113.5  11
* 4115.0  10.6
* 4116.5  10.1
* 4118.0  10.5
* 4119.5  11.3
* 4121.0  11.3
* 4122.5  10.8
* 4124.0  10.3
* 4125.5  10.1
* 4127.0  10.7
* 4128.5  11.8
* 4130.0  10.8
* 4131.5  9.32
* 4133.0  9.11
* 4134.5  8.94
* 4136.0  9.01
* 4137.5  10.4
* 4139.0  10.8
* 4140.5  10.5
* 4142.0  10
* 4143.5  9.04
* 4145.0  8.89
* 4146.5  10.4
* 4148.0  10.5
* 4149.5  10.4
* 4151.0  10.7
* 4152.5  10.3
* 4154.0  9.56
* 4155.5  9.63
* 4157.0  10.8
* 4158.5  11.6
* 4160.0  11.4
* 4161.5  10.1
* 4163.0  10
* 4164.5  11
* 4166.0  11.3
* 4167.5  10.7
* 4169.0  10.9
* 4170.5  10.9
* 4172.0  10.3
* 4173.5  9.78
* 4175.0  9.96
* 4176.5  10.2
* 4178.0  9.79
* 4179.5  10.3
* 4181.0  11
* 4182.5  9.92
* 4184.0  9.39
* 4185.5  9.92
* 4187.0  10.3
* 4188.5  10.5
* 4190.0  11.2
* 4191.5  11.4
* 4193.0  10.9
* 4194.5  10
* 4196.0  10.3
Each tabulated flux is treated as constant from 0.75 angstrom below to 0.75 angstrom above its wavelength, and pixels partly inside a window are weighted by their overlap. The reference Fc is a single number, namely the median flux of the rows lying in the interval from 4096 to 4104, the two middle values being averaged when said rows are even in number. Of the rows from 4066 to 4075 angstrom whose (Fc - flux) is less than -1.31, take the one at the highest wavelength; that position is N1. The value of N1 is 4074.5 angstrom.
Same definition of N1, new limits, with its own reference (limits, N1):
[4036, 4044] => 4041.5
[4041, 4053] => 4052.0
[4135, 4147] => 4146.5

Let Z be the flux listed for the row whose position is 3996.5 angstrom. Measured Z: 9.7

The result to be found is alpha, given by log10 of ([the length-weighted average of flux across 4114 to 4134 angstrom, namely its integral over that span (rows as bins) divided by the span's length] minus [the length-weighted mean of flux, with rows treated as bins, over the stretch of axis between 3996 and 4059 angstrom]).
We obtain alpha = -0.7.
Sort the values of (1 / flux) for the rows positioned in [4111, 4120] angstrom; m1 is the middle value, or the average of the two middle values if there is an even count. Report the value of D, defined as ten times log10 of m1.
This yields -10.23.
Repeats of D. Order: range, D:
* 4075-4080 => -10.29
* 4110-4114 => -10.04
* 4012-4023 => -10.13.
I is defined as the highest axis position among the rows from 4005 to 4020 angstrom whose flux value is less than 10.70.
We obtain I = 4019.0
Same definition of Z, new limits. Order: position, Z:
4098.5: 9.4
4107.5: 10.7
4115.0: 10.6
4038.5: 9.28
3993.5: 11.1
